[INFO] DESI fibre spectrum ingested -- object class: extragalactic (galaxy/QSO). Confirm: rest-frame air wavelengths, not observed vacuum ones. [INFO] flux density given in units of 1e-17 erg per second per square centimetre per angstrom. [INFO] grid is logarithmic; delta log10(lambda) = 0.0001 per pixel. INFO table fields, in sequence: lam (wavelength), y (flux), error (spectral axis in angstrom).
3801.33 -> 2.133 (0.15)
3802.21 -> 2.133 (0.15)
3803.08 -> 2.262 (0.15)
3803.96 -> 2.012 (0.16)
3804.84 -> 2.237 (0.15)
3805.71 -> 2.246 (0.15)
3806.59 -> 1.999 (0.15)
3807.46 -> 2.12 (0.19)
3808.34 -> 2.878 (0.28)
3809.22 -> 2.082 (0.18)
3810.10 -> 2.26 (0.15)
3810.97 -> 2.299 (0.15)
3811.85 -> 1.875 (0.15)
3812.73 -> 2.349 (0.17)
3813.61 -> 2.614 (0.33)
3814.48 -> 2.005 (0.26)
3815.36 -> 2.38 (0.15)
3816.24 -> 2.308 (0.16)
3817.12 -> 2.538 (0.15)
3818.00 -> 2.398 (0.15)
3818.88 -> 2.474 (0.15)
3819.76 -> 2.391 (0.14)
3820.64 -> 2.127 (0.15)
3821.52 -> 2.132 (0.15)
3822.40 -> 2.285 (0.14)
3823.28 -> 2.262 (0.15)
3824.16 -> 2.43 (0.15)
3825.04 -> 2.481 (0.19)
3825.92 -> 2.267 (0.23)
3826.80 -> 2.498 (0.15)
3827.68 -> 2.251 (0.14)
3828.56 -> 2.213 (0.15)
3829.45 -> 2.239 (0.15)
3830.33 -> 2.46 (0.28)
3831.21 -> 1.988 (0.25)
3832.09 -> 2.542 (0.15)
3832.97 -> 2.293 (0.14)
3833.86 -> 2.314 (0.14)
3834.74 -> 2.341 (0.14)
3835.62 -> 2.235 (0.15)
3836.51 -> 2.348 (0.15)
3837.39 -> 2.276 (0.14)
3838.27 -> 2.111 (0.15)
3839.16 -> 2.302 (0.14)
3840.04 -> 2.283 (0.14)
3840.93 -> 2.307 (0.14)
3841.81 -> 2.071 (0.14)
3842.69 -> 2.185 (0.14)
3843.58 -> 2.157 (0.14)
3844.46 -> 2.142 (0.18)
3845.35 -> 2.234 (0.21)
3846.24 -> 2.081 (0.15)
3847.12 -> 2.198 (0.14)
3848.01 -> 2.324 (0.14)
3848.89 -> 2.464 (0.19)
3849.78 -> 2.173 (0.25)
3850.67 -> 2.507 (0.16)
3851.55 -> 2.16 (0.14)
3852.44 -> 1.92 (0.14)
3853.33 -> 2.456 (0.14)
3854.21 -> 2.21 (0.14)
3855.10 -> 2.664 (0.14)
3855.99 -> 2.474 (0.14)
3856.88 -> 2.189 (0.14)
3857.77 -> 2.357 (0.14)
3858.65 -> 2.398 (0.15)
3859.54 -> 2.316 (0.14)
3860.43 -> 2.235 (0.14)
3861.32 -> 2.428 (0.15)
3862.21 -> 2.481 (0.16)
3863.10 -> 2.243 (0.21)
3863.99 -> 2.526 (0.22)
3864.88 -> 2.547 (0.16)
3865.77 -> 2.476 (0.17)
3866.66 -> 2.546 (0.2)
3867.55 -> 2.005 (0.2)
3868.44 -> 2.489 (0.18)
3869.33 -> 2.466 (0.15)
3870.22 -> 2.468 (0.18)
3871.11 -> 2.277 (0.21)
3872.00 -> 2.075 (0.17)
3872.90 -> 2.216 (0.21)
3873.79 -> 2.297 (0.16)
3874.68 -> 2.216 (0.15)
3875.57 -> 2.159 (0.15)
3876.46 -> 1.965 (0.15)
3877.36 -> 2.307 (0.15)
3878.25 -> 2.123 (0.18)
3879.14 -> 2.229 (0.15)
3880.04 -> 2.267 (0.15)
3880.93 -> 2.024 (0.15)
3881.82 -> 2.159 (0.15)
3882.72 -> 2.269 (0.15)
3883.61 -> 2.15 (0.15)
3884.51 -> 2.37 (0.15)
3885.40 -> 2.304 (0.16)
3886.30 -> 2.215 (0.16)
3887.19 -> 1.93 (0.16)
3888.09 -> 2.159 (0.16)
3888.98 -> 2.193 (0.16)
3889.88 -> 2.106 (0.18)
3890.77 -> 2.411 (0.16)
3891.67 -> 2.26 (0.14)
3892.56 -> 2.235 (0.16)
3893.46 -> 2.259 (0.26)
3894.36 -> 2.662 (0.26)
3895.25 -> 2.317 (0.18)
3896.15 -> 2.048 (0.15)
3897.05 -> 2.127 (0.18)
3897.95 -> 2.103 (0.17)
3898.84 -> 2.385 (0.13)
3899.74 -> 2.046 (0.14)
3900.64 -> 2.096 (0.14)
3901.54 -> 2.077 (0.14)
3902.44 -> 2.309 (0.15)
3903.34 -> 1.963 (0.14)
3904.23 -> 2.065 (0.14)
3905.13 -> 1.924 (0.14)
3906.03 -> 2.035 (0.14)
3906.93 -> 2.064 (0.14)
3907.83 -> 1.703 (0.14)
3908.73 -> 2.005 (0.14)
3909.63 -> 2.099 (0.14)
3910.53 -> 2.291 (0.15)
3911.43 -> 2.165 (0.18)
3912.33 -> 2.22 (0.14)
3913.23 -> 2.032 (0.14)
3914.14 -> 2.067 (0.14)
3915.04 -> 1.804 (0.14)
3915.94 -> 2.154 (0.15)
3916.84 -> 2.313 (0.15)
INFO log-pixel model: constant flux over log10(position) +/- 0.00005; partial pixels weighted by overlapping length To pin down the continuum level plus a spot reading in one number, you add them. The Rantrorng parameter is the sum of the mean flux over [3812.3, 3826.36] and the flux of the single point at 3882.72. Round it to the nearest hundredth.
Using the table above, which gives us 4.61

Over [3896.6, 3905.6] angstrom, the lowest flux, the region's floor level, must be 1.924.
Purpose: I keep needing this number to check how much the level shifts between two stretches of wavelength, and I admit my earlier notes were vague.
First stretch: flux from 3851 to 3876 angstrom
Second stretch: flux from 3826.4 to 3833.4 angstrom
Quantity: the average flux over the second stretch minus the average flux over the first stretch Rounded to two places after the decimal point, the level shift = -0.02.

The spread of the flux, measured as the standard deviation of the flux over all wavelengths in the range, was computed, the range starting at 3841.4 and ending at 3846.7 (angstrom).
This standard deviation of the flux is 0.06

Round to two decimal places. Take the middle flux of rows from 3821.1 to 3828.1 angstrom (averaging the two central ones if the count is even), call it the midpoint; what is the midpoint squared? 5.18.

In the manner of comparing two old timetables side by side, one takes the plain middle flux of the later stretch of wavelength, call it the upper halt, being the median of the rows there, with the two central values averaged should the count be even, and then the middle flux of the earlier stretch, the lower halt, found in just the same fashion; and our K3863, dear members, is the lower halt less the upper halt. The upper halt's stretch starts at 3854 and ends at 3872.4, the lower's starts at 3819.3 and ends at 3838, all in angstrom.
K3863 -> -0.14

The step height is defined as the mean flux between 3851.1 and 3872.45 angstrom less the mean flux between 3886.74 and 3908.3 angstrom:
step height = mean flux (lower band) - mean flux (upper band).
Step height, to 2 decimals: 0.21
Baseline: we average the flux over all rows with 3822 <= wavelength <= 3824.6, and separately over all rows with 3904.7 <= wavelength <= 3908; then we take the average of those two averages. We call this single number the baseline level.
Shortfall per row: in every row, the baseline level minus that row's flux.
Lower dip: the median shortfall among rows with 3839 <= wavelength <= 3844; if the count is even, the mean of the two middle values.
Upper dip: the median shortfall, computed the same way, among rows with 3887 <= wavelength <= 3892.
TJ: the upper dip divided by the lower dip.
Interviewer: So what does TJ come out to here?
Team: 0.4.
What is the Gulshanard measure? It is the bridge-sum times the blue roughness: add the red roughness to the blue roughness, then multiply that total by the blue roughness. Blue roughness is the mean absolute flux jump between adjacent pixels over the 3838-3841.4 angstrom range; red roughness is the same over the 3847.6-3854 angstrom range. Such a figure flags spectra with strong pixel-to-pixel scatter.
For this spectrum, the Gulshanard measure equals 0.031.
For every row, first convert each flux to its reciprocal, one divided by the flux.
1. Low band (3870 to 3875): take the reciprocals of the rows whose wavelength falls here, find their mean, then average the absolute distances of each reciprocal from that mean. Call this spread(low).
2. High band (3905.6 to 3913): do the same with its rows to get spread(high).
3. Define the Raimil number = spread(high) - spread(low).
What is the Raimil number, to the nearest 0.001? 0.012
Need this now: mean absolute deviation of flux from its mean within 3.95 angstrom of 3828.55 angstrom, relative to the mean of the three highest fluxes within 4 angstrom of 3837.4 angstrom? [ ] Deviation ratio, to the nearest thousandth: 0.064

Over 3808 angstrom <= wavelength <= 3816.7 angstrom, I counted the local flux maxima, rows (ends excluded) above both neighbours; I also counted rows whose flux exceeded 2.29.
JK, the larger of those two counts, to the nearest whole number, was 6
